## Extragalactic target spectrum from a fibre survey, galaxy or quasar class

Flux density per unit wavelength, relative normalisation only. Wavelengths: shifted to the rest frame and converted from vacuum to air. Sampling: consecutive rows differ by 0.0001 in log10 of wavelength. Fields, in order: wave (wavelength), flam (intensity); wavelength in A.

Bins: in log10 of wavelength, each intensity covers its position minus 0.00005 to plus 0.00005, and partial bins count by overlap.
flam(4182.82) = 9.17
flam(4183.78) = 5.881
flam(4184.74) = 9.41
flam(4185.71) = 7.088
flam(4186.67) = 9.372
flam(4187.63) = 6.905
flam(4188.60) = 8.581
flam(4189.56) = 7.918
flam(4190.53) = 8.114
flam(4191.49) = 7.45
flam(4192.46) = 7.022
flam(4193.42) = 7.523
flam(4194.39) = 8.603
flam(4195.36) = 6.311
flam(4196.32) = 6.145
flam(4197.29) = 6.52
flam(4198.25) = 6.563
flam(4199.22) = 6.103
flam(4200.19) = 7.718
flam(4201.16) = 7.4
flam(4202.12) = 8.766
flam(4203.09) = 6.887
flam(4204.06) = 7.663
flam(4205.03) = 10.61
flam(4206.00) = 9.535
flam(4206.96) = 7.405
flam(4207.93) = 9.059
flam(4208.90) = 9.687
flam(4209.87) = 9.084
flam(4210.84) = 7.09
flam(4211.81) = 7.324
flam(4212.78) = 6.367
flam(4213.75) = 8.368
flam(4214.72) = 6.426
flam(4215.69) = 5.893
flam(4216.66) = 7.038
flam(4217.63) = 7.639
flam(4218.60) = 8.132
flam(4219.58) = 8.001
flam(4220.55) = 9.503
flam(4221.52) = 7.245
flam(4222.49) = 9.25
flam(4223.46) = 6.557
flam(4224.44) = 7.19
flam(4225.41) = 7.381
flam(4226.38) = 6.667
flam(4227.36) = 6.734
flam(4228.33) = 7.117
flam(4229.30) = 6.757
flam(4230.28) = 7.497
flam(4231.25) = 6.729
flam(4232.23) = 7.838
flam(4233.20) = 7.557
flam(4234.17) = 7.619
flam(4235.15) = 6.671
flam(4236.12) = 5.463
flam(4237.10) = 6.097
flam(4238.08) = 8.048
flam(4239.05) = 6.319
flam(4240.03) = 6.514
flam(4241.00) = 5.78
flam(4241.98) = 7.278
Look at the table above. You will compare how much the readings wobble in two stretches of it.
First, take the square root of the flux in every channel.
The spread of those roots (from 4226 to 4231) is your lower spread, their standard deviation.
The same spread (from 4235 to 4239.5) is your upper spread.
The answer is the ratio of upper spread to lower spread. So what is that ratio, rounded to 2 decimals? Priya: 2.80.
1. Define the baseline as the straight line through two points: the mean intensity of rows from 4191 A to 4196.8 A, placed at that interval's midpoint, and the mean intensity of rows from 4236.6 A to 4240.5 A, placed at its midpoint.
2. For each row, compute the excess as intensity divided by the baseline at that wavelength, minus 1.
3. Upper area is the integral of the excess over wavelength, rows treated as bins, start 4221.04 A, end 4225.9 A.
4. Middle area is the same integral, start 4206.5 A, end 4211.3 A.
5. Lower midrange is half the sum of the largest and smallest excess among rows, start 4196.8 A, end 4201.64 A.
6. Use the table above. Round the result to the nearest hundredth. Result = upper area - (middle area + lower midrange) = -0.51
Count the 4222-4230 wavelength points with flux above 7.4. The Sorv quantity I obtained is 1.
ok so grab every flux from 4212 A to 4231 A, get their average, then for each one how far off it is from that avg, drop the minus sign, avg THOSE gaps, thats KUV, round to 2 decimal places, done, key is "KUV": 0.73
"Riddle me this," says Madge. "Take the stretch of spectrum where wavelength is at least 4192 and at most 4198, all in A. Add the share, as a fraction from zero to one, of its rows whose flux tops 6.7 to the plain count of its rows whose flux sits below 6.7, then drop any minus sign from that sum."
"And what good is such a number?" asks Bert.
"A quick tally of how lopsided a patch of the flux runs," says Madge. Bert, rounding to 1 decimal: 3.5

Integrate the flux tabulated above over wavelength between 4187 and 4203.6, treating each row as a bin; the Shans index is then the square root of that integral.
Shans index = 11.0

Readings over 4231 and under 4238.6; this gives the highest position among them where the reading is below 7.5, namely 4237.10 A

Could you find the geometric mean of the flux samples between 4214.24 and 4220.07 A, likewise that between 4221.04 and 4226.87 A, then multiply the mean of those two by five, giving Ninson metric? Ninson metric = 36.2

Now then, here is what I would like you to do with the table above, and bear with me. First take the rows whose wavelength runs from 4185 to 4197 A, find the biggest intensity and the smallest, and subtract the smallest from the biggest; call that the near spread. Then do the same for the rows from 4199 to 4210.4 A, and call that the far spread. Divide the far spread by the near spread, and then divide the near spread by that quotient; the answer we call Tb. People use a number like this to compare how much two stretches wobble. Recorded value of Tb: 2.3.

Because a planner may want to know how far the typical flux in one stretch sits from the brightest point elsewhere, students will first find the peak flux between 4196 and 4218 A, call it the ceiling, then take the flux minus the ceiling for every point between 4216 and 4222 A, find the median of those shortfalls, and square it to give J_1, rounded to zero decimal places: 8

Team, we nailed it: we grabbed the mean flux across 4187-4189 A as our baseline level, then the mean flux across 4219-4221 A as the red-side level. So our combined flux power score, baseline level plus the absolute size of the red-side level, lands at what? 16.5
